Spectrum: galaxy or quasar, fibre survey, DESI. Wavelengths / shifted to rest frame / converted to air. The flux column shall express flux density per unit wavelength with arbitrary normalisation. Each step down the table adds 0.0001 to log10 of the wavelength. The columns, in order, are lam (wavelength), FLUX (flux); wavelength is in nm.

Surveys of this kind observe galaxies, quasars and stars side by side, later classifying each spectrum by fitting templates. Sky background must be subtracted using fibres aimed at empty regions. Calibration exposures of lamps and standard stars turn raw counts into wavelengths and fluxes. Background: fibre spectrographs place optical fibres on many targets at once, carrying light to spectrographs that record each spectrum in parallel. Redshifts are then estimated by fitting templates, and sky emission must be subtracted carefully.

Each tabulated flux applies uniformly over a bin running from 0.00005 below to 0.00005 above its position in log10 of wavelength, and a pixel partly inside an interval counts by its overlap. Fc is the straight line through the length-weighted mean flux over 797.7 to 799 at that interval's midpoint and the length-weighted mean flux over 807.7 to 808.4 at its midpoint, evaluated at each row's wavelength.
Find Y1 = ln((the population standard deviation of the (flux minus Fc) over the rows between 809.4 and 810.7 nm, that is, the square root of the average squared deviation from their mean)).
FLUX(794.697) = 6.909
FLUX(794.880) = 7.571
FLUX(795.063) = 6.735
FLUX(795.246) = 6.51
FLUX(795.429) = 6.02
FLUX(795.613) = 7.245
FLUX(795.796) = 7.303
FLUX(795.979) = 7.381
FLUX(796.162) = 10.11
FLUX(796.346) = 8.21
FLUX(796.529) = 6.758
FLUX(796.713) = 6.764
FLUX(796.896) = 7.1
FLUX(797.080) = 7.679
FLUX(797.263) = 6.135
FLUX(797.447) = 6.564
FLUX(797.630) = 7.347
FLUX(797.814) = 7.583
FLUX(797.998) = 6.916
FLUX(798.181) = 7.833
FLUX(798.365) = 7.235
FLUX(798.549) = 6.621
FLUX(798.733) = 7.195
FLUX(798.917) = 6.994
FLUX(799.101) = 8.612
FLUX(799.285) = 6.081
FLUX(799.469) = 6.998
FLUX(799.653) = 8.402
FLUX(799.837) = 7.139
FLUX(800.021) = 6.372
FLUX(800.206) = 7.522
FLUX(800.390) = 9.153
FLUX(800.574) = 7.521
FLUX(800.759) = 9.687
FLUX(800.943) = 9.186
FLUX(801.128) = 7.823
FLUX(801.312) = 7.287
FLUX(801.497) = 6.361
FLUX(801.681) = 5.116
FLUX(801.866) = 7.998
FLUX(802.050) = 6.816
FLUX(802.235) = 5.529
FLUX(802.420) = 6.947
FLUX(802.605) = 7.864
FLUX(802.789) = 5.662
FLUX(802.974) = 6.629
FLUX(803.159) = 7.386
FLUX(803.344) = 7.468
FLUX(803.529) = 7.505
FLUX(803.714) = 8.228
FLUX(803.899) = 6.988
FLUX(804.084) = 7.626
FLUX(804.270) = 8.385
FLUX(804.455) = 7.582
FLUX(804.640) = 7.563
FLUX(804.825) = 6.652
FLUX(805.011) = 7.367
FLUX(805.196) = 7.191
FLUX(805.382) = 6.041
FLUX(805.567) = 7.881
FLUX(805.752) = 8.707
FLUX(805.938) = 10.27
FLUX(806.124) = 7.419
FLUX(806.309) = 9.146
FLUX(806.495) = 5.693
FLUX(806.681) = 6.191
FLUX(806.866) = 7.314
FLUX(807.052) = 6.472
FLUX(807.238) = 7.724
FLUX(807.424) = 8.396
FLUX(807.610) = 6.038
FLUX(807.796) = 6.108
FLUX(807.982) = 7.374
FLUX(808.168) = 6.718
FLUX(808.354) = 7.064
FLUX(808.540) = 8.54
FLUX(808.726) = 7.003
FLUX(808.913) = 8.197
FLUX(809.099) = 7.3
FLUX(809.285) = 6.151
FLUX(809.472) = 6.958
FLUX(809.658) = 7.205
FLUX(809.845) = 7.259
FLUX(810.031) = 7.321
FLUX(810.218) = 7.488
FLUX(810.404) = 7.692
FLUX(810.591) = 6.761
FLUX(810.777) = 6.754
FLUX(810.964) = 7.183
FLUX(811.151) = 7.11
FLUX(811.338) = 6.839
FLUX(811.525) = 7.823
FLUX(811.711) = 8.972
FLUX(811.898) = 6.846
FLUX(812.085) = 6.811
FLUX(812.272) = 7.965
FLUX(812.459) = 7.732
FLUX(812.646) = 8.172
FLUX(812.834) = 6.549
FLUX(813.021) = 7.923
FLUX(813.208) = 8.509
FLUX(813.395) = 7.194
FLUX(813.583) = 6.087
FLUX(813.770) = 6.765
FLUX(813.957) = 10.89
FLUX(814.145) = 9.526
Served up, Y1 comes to -1.23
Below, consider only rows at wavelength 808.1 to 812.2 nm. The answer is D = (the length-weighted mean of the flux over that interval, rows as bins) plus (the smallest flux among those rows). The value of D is 13.4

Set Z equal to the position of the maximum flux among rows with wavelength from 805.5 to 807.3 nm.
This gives 805.938 nm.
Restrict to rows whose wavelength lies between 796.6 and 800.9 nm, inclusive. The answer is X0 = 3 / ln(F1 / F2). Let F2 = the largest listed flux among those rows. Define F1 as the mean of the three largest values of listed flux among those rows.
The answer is -53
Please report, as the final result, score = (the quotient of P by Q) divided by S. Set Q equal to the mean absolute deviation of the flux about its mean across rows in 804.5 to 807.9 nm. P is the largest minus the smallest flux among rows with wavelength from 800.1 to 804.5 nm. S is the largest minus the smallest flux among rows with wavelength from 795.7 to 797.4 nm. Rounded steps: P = 4.6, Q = 0.93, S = 4.0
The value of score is 1.23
